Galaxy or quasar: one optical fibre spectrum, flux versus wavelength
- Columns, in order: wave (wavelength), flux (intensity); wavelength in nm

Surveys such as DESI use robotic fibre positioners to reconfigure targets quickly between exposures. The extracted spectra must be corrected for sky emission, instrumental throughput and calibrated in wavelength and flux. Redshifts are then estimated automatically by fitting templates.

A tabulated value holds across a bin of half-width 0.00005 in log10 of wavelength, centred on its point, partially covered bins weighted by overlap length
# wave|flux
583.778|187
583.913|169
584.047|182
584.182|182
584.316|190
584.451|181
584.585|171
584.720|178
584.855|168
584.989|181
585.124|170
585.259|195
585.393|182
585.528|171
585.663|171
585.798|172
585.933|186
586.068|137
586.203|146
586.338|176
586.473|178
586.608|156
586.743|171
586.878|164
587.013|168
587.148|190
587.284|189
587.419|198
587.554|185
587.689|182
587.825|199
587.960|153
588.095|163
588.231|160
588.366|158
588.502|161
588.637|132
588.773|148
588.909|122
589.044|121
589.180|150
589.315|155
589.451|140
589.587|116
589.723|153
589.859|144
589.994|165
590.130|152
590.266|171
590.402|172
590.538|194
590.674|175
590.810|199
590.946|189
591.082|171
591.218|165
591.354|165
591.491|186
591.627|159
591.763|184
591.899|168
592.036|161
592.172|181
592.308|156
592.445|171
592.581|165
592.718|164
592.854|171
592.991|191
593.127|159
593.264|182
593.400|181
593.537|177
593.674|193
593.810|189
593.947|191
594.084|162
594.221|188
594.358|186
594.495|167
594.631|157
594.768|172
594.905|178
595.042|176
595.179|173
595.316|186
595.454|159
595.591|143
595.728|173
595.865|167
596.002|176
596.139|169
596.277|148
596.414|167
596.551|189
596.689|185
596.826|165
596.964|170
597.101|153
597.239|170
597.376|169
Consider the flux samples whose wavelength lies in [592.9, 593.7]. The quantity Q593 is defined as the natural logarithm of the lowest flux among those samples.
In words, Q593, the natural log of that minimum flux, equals 5.07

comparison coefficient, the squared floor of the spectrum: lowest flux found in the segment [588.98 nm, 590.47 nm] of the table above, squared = 13456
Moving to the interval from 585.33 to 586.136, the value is 18769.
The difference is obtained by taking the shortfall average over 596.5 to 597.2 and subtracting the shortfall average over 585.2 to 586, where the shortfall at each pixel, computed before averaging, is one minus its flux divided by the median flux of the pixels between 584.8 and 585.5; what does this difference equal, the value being 0.04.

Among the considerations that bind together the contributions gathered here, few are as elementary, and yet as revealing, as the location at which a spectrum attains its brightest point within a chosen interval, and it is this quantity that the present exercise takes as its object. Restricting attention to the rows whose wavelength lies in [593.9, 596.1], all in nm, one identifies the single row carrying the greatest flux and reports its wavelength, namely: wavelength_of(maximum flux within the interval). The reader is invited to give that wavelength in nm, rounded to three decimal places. 593.947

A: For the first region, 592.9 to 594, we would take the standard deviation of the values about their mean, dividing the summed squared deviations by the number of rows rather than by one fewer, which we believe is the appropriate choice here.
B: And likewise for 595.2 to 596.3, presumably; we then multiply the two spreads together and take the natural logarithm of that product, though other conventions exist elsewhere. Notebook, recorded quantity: 5.0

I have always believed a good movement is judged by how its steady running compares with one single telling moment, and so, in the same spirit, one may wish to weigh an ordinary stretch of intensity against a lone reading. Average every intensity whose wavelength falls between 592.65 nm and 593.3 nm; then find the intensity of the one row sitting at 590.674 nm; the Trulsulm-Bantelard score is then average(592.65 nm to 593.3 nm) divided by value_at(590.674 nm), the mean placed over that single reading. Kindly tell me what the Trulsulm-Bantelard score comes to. 0.99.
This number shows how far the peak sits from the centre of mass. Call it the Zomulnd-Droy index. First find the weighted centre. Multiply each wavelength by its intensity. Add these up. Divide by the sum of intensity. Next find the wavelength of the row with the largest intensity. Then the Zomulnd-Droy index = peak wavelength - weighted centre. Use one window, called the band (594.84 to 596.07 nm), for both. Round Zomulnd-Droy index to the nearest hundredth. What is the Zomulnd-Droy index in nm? -0.13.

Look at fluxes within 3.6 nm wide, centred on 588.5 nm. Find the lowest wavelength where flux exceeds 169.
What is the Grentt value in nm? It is 586.743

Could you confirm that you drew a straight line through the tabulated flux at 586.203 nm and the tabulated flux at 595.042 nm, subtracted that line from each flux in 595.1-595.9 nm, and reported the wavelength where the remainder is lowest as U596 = 595.591 nm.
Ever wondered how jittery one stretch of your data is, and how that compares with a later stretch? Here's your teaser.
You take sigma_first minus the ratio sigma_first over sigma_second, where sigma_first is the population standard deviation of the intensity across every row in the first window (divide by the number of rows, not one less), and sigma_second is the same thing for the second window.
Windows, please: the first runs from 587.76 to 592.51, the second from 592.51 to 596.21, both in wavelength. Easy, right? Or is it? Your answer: 19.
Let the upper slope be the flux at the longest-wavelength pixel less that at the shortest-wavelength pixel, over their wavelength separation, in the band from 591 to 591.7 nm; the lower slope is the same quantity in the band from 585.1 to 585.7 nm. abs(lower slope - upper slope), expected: 24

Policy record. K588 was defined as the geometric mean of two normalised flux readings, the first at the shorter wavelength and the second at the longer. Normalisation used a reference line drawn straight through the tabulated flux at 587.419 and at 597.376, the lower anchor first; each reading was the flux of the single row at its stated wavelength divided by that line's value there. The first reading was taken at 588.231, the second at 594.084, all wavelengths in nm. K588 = 0.86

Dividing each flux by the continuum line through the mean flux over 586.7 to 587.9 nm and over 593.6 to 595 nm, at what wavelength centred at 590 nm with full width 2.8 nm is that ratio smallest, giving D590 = 589.587 nm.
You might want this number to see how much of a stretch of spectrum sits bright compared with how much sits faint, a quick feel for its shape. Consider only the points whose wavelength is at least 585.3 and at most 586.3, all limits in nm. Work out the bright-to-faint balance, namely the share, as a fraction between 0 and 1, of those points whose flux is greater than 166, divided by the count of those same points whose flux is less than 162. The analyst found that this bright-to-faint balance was 0.36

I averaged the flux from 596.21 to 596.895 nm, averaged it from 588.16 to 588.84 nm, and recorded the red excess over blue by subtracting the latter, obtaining 19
